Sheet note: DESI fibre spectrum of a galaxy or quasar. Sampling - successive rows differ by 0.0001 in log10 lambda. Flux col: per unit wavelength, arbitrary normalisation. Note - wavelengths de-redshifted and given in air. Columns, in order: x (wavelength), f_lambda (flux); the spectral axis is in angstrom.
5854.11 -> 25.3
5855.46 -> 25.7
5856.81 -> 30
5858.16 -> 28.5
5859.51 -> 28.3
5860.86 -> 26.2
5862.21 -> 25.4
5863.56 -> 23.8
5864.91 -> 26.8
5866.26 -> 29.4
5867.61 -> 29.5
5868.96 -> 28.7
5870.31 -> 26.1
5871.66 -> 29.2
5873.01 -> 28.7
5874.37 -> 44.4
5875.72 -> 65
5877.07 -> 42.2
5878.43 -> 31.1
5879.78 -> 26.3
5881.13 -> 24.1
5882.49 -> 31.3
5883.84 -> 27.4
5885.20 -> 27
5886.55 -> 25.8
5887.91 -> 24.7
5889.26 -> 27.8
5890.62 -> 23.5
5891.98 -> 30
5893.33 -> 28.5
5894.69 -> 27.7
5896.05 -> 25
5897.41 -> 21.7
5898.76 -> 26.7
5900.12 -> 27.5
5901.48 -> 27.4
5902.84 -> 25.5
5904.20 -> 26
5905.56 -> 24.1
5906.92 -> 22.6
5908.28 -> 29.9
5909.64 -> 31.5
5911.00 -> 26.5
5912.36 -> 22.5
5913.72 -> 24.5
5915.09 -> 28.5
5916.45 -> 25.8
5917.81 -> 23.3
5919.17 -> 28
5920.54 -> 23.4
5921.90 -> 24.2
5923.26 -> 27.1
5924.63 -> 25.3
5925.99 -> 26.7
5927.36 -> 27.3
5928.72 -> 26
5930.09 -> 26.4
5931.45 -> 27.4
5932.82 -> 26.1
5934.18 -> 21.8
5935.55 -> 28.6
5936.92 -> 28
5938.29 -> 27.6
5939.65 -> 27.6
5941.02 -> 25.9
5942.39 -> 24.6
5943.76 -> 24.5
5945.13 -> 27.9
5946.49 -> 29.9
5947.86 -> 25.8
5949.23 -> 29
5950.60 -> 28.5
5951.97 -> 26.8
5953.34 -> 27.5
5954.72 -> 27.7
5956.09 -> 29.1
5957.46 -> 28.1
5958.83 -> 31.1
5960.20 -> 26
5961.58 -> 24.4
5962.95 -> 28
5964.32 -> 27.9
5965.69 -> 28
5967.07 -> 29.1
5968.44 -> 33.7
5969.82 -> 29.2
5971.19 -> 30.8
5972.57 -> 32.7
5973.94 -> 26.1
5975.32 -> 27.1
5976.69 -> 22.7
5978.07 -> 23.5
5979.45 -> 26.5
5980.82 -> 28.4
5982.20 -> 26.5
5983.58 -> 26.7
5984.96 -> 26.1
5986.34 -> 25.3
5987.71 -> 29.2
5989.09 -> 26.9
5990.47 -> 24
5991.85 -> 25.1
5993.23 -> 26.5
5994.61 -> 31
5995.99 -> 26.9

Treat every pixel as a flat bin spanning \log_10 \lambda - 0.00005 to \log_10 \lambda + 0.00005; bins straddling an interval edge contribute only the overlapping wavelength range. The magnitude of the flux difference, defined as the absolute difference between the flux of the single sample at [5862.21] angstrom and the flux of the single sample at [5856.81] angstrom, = 4.6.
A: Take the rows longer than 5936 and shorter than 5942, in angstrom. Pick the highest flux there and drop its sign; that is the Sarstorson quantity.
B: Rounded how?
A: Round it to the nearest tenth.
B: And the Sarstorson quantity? 28.0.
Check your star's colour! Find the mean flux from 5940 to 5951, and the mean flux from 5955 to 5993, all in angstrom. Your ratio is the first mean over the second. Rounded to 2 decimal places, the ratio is 0.98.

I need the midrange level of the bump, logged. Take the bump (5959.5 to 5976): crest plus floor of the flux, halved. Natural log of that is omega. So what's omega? 3.37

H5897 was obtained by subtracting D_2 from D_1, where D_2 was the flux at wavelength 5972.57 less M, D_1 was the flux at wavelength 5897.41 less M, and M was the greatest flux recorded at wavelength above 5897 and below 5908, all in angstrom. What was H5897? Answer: -11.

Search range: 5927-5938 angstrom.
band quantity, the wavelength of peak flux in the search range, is 5935.55 angstrom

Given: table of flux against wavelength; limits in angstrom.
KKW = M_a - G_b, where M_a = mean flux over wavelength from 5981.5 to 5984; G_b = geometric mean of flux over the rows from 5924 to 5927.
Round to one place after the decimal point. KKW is 0.6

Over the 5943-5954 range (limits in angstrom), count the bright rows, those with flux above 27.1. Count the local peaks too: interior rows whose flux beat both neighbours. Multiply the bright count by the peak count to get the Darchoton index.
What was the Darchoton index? 10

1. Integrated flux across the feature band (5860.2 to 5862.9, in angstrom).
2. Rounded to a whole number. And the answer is 70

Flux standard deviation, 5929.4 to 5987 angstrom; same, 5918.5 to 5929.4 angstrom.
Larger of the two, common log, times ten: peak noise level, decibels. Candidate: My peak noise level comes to 3.7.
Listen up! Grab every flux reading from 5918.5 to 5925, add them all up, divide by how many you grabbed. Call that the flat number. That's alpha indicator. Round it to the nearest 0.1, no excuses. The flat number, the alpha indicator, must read 25.6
